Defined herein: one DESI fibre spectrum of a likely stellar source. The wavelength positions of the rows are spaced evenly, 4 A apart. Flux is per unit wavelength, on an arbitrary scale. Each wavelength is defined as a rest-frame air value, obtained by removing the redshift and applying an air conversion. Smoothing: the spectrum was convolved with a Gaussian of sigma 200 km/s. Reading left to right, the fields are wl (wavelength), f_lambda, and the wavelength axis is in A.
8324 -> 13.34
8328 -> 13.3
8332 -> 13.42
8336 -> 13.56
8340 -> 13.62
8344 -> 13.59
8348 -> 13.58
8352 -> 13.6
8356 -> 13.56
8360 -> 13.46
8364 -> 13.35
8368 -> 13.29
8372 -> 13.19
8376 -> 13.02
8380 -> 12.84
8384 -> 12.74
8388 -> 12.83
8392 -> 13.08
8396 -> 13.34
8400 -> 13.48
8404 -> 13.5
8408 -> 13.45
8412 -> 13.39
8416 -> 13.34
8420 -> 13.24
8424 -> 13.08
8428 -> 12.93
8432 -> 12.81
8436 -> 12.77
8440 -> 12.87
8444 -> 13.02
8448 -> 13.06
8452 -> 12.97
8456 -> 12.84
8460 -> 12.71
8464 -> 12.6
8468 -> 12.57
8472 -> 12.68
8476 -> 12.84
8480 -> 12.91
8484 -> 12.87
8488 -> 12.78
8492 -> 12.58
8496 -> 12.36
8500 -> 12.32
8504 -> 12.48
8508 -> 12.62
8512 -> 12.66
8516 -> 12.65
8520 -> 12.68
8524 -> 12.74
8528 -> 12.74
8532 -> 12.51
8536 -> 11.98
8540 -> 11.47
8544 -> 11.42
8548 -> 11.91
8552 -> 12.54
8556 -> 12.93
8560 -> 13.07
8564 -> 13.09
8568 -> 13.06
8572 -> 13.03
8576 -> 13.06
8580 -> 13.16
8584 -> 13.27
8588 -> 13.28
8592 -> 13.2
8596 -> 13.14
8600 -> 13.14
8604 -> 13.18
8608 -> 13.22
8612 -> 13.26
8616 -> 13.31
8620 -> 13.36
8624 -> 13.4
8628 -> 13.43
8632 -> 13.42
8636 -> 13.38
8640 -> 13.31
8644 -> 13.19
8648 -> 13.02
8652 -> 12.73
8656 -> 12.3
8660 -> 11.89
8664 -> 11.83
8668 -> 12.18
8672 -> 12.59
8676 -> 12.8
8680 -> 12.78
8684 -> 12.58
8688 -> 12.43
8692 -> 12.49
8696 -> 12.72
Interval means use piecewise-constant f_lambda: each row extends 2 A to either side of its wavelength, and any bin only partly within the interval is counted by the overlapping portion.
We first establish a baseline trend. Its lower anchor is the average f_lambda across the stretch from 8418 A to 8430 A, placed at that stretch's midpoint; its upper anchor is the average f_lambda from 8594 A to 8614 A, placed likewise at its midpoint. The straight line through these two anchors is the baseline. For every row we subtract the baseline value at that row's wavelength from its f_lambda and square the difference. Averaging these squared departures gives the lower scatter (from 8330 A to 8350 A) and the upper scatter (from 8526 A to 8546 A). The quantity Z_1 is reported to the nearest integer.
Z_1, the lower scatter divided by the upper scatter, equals 0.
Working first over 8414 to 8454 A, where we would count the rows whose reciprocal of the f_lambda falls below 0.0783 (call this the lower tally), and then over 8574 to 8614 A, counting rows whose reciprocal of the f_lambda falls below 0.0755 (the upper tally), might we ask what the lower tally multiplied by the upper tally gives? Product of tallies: 27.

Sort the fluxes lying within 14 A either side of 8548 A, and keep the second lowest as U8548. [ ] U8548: 11.47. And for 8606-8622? 13.26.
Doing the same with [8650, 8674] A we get 11.89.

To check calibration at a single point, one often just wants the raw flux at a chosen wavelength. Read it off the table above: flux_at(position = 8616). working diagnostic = 13.31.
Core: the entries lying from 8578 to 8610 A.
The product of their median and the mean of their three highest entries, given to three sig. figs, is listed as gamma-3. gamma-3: 175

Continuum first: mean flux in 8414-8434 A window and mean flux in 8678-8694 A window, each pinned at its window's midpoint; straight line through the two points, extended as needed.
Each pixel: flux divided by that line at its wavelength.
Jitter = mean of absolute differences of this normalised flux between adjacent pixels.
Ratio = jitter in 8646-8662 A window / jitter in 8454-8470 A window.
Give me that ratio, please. 4.6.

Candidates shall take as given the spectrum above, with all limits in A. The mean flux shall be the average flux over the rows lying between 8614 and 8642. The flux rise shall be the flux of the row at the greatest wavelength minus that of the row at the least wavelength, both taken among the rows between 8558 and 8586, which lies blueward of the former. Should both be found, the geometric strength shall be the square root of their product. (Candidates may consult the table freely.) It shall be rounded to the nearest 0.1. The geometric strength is 1.6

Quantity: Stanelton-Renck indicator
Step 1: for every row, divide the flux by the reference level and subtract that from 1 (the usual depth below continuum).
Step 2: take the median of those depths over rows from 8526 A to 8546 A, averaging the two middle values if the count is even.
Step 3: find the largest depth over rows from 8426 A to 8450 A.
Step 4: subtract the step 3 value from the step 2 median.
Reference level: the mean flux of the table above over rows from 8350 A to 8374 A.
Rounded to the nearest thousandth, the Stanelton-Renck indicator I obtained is 0.059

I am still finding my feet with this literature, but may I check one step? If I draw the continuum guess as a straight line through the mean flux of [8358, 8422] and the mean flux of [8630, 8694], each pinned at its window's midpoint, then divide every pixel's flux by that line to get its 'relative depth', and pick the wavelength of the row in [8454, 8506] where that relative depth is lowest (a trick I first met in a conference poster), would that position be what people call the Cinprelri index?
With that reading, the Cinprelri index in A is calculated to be 8500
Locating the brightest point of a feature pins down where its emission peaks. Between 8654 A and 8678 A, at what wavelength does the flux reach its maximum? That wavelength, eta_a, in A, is 8676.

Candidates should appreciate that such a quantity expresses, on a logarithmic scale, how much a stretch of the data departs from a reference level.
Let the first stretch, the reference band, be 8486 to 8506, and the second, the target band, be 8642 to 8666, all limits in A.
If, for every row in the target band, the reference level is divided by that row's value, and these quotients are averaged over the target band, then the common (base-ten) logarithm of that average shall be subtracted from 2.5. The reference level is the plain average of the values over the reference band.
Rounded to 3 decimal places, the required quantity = 2.499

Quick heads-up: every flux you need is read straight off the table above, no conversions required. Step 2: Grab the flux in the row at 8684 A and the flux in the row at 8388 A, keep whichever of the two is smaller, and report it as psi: 12.6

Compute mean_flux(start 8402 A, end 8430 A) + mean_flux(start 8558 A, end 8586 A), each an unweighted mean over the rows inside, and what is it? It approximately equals 26.4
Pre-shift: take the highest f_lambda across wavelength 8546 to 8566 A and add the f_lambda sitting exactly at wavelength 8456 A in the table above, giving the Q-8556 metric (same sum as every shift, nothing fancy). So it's 25.9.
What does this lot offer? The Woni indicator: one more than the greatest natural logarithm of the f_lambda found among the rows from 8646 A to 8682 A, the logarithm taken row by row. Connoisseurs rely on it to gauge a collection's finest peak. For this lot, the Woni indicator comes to 3.57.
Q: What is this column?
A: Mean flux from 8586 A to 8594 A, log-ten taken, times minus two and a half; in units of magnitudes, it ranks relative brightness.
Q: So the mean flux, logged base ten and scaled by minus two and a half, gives -2.80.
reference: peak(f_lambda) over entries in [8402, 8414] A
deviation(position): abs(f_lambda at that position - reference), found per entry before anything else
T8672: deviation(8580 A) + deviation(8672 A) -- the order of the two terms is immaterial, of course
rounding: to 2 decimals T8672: 1.25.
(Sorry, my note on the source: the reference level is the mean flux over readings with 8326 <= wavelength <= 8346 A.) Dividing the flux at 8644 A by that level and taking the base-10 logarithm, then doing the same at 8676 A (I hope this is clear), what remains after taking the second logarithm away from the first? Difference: 0.013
